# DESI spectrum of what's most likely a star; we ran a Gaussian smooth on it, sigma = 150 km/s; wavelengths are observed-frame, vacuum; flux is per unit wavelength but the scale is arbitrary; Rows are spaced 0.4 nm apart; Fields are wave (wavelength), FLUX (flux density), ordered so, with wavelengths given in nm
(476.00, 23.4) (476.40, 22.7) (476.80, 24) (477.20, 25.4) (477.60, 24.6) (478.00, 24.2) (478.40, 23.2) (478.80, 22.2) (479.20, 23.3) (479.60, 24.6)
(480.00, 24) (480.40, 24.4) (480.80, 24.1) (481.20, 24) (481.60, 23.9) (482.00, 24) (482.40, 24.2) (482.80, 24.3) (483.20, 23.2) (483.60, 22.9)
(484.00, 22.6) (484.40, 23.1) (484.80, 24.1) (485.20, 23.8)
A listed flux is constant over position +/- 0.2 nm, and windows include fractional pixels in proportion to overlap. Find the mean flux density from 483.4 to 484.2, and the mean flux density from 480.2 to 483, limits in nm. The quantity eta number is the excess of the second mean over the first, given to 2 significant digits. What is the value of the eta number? 1.4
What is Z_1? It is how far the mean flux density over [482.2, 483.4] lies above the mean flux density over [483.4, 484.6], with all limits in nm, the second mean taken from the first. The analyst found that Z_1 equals 1.0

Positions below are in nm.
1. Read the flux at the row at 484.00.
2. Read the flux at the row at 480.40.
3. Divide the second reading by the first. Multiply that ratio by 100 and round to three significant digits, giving 108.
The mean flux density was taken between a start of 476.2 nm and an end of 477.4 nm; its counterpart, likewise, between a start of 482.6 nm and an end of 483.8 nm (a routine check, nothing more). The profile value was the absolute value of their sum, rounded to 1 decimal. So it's 47.5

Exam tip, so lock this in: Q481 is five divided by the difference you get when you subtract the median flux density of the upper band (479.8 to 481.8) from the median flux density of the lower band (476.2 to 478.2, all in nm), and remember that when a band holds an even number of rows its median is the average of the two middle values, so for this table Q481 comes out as 25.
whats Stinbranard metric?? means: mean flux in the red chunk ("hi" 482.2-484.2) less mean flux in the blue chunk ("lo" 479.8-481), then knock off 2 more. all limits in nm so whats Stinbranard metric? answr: -2.73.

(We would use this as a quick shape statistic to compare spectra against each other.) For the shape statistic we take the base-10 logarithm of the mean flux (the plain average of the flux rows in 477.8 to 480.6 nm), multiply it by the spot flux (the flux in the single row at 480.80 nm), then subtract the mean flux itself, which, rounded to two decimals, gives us 9.43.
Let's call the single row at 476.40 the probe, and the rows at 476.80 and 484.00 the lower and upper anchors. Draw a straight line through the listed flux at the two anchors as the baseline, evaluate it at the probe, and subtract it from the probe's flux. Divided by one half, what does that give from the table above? -3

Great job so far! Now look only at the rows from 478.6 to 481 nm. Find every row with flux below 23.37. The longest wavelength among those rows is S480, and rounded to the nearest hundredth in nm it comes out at 479.20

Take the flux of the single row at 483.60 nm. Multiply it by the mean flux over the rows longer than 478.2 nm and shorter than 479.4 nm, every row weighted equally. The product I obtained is 524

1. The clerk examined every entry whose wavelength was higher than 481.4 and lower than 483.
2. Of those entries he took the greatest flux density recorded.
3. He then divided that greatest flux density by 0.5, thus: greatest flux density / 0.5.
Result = 48.6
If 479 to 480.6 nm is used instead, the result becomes 49.2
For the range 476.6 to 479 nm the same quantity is 50.8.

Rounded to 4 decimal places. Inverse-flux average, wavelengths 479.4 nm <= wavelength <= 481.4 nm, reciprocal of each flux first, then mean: 0.0413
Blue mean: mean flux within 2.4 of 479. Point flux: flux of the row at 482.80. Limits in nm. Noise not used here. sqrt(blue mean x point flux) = 24.1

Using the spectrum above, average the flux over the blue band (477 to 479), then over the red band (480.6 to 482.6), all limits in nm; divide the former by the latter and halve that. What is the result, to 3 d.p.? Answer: 0.498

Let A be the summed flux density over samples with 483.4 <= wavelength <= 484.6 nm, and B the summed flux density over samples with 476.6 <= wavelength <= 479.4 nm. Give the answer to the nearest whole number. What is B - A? 98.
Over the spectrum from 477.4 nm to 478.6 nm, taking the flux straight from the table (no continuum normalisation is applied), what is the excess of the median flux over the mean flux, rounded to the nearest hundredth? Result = 0.20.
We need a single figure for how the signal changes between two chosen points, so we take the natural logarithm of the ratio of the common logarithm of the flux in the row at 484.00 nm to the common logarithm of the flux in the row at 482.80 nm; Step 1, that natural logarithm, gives -0.023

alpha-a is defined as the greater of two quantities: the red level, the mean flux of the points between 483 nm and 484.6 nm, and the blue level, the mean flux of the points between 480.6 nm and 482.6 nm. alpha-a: 24.04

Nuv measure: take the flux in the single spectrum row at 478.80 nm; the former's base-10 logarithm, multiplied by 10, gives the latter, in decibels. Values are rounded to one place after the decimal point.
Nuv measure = 13.5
